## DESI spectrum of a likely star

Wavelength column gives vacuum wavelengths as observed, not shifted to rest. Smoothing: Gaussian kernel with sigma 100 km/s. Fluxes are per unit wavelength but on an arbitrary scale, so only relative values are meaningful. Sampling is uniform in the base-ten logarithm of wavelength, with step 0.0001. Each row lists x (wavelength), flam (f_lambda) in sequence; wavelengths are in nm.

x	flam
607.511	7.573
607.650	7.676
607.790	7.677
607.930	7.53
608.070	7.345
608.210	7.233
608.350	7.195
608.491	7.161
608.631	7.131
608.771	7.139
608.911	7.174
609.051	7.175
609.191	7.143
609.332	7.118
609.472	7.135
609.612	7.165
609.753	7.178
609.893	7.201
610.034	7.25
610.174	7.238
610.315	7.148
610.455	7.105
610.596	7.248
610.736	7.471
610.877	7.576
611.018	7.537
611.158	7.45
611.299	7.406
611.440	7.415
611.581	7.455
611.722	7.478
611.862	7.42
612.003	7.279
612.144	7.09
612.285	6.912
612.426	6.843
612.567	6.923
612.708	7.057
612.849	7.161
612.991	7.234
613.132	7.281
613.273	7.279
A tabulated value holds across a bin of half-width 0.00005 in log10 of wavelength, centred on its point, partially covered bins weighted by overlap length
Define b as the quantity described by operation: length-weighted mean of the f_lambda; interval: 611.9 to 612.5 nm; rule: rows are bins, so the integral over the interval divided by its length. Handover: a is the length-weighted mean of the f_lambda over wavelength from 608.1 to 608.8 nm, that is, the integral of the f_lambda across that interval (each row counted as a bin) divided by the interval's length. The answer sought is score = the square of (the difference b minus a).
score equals 0.017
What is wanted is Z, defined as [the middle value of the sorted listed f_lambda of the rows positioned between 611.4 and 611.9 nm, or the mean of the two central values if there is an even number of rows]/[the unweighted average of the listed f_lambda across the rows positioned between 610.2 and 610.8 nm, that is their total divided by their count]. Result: 1.03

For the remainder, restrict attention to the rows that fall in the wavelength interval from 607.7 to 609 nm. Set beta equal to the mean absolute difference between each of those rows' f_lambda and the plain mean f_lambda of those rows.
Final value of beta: 0.15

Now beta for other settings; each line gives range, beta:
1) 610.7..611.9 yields 0.04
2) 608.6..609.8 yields 0.02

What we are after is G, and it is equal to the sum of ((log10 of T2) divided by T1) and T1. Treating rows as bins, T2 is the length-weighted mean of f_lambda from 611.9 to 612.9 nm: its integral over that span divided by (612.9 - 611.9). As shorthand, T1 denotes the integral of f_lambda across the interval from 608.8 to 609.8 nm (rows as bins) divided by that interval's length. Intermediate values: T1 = 7.15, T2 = 7.0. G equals 7.27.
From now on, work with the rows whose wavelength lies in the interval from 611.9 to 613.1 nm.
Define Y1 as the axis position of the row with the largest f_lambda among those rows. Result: 612.003 nm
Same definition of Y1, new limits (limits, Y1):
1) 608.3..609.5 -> 608.350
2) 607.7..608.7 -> 607.790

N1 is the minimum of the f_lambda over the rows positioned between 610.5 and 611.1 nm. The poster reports 7.248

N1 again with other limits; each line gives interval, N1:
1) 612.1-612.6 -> 6.843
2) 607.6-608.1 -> 7.345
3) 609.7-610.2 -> 7.178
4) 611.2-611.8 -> 7.406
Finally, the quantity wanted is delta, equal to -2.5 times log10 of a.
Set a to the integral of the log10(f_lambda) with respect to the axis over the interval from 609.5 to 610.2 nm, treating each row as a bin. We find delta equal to 0.554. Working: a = 0.600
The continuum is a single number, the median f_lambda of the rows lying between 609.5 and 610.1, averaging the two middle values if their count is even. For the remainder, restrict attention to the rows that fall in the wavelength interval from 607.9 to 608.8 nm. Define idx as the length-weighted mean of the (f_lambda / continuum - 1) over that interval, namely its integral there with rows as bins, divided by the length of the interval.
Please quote 0.01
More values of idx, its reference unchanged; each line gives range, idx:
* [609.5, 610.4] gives 0.00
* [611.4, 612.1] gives 0.03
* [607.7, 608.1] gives 0.05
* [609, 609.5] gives -0.01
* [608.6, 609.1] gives 0.00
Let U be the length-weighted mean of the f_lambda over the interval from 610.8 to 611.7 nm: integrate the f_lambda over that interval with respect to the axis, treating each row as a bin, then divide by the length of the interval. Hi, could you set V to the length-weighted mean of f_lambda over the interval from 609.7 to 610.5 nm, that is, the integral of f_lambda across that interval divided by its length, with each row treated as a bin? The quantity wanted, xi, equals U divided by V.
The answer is 1.04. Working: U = 7.467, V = 7.19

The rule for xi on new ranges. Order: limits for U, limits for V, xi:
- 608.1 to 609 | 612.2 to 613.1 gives 1.02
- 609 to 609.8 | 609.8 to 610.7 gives 0.99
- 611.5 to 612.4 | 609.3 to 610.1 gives 1.01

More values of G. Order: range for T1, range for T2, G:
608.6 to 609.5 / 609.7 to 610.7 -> 7.27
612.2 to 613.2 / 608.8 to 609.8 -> 7.18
